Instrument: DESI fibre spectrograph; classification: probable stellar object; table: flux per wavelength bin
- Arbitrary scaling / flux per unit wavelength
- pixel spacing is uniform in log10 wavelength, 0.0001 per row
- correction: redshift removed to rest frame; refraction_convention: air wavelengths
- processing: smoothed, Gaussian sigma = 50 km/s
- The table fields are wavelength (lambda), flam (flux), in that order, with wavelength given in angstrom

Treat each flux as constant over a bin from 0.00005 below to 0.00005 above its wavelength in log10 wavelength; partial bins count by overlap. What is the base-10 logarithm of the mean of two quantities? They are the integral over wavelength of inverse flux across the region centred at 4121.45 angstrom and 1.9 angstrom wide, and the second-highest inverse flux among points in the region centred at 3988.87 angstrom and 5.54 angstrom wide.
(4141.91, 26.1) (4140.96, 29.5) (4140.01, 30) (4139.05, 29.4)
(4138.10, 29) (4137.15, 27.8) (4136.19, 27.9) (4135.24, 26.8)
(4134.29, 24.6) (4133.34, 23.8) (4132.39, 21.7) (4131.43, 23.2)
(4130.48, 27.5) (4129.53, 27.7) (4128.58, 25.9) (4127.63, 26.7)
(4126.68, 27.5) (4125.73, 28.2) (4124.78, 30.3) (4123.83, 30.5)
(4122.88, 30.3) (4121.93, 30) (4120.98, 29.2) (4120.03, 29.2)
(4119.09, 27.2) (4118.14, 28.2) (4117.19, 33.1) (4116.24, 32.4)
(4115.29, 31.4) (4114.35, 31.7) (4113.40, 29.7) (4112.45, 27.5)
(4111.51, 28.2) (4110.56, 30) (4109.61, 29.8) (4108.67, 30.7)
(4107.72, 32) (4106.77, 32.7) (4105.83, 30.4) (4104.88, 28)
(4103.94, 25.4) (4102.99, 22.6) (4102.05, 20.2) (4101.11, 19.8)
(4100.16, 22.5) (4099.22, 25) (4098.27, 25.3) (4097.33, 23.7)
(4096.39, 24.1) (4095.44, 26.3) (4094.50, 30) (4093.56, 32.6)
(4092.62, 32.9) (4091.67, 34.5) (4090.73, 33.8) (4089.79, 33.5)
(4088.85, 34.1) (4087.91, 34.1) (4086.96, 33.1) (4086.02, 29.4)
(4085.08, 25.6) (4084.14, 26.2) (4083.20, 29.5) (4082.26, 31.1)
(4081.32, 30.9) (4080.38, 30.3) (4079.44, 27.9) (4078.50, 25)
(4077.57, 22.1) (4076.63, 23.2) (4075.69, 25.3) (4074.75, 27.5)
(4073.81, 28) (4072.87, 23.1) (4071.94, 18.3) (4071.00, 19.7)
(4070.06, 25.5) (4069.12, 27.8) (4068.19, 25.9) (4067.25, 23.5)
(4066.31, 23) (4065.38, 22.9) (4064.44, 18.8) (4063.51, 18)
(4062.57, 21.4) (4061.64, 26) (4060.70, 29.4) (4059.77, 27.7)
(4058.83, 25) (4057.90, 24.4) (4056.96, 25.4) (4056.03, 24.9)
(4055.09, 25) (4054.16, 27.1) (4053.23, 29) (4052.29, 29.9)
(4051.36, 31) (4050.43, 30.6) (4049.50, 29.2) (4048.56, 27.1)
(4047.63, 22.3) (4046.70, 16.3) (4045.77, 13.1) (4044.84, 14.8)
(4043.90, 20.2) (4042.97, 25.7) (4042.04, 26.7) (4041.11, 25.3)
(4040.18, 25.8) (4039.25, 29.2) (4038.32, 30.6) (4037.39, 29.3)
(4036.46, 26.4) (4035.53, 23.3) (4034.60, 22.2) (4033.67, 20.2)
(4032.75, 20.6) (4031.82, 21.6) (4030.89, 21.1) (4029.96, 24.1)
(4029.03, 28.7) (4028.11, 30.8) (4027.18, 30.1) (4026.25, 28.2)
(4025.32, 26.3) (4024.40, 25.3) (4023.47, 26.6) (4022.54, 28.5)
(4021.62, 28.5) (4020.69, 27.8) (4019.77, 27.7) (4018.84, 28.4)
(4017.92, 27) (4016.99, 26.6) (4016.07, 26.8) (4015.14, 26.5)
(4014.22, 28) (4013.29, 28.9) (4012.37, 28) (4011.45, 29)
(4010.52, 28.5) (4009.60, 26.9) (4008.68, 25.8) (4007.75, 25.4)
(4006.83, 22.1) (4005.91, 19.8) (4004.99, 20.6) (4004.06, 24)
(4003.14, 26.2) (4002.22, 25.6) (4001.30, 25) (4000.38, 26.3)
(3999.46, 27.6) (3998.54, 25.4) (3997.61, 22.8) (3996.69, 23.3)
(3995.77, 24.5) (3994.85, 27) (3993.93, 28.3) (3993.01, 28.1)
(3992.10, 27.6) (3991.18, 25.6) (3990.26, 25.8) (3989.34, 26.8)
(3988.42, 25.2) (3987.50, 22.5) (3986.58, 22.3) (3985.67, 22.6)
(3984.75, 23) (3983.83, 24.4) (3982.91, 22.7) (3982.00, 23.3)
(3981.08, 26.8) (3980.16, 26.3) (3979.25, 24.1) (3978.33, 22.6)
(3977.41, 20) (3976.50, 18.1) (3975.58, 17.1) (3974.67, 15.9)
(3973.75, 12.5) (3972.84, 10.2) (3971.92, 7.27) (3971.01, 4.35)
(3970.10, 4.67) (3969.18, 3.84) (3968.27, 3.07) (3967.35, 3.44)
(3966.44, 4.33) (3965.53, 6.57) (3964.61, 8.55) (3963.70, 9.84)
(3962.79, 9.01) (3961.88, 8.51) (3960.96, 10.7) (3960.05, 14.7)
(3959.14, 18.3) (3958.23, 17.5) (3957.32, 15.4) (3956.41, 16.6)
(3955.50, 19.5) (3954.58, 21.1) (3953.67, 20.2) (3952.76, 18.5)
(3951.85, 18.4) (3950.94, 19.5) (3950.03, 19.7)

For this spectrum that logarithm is -1.27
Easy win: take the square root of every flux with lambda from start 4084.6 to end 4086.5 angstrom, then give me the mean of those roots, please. 5.2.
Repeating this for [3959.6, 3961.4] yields 3.6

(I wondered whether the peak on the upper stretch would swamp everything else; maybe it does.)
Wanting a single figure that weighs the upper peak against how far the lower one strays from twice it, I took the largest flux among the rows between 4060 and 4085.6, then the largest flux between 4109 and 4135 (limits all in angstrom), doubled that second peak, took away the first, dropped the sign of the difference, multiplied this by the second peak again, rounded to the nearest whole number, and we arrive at 1162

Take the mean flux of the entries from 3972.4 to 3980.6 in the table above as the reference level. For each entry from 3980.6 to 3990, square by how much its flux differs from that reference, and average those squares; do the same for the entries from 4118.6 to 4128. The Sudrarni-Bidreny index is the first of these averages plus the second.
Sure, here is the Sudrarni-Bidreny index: 142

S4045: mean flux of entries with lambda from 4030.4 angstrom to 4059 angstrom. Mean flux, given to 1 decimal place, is 24.6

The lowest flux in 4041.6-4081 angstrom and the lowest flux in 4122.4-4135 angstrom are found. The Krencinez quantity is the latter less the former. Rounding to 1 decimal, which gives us 8.6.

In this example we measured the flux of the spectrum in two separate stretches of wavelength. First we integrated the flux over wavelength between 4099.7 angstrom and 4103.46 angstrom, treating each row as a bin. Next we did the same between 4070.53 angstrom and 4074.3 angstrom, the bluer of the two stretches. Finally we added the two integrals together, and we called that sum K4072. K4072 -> 164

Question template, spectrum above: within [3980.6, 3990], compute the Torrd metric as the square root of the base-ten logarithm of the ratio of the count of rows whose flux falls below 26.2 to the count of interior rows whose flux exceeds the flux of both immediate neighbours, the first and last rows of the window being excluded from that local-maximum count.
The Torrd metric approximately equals 0.95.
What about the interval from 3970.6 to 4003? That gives 0.85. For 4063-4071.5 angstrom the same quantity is 0.95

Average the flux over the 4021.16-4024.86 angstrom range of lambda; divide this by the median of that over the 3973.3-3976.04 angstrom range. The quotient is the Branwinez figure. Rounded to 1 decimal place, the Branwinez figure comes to 1.7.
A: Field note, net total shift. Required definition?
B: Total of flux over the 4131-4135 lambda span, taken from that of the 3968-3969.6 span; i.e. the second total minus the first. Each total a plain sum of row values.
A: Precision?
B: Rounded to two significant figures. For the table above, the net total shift -86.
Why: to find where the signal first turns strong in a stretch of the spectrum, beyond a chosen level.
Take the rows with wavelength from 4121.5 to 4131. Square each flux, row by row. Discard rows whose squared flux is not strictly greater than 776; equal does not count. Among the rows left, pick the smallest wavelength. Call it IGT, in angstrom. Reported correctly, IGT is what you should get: 4121.93 angstrom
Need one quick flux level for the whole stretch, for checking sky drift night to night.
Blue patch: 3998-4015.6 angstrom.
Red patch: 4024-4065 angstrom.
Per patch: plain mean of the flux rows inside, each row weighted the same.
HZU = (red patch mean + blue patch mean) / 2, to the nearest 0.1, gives 25.4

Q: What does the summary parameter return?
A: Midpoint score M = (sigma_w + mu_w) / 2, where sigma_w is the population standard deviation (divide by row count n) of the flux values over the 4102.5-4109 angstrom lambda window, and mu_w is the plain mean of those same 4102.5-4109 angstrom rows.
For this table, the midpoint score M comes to 16.1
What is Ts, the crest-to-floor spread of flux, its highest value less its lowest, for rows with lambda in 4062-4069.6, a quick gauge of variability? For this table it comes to 10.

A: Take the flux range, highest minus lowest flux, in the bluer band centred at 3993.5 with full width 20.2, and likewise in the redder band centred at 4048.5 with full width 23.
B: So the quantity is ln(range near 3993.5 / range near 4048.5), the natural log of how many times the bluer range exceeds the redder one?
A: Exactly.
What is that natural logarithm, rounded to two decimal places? -1.09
